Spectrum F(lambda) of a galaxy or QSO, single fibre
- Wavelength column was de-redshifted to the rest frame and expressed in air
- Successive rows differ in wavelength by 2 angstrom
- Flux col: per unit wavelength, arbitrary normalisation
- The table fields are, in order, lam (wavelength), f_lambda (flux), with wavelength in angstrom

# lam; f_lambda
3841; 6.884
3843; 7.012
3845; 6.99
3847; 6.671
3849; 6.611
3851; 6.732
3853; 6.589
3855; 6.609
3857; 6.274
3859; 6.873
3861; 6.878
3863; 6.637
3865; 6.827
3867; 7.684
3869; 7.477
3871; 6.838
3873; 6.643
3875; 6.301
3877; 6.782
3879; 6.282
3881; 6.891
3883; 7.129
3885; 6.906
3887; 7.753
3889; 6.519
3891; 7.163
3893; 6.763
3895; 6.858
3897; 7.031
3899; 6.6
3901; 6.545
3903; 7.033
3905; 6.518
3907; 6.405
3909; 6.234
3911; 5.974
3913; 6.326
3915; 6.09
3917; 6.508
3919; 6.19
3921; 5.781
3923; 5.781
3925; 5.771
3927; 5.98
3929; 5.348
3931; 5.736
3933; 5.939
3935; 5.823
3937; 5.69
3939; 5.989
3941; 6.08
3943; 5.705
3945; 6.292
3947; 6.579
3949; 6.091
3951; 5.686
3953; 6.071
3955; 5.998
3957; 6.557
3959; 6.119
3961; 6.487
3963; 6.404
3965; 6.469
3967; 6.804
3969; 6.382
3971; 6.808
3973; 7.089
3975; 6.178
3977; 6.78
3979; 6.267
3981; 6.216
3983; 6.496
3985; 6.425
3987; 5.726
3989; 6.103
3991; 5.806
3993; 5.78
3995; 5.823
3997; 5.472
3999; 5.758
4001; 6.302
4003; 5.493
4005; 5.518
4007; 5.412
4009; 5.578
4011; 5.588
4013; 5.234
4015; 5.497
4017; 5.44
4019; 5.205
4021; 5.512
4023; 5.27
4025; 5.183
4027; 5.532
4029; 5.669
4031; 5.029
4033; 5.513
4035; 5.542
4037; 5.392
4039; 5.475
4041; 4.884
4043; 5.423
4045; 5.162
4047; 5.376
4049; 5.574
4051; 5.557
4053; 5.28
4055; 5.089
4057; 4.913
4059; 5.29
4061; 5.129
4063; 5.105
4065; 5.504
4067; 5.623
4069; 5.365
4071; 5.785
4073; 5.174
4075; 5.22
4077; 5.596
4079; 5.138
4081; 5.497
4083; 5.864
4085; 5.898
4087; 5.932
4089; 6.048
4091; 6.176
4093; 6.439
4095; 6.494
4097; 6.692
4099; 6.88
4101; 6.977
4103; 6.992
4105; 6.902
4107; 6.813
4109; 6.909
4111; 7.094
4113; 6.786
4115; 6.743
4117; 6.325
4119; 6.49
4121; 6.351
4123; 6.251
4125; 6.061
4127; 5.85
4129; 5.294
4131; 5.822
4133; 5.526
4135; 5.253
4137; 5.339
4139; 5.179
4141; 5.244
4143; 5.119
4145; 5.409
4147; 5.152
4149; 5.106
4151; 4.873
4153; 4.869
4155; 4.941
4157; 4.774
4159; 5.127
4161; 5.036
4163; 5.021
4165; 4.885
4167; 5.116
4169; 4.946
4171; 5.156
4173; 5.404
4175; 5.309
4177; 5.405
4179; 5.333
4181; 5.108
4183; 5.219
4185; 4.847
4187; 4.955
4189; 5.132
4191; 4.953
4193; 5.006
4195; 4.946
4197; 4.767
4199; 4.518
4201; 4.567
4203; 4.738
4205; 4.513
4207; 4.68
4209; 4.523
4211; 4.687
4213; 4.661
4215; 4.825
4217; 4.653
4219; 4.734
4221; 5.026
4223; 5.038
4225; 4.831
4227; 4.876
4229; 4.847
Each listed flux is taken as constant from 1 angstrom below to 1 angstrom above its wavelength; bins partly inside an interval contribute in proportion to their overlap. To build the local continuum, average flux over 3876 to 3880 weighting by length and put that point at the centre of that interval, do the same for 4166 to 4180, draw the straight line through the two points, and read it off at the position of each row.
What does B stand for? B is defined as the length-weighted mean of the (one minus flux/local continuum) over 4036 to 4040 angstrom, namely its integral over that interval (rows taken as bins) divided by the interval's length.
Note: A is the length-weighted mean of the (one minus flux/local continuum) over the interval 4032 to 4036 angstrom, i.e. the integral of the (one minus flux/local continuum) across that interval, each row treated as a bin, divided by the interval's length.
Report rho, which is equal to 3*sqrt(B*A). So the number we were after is 0.183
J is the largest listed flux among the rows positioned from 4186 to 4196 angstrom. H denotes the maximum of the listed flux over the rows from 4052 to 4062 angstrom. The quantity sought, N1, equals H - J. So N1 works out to 0.2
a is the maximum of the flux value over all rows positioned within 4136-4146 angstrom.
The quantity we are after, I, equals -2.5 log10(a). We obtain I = -1.83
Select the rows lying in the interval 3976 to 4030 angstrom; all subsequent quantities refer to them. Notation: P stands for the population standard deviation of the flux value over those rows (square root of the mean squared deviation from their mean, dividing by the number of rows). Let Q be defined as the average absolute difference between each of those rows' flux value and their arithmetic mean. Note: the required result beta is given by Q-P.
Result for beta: -0.081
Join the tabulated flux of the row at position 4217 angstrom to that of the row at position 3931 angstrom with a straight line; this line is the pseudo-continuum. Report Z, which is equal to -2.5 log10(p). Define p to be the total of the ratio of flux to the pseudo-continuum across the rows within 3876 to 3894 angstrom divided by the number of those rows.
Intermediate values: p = 1.17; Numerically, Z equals -0.17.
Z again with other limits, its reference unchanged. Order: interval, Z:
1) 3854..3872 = -0.15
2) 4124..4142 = -0.11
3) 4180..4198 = -0.05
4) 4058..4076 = -0.03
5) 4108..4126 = -0.29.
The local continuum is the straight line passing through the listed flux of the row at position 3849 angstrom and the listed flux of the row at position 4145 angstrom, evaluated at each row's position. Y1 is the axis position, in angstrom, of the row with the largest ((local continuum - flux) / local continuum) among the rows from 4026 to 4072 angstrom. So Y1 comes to 4041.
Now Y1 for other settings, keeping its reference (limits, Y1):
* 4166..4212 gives 4199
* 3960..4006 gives 3997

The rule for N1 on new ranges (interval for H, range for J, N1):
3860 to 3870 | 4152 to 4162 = 2.6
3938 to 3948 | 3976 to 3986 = -0.2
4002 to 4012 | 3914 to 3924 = -0.9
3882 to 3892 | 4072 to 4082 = 2.2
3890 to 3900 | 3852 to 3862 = 0.3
